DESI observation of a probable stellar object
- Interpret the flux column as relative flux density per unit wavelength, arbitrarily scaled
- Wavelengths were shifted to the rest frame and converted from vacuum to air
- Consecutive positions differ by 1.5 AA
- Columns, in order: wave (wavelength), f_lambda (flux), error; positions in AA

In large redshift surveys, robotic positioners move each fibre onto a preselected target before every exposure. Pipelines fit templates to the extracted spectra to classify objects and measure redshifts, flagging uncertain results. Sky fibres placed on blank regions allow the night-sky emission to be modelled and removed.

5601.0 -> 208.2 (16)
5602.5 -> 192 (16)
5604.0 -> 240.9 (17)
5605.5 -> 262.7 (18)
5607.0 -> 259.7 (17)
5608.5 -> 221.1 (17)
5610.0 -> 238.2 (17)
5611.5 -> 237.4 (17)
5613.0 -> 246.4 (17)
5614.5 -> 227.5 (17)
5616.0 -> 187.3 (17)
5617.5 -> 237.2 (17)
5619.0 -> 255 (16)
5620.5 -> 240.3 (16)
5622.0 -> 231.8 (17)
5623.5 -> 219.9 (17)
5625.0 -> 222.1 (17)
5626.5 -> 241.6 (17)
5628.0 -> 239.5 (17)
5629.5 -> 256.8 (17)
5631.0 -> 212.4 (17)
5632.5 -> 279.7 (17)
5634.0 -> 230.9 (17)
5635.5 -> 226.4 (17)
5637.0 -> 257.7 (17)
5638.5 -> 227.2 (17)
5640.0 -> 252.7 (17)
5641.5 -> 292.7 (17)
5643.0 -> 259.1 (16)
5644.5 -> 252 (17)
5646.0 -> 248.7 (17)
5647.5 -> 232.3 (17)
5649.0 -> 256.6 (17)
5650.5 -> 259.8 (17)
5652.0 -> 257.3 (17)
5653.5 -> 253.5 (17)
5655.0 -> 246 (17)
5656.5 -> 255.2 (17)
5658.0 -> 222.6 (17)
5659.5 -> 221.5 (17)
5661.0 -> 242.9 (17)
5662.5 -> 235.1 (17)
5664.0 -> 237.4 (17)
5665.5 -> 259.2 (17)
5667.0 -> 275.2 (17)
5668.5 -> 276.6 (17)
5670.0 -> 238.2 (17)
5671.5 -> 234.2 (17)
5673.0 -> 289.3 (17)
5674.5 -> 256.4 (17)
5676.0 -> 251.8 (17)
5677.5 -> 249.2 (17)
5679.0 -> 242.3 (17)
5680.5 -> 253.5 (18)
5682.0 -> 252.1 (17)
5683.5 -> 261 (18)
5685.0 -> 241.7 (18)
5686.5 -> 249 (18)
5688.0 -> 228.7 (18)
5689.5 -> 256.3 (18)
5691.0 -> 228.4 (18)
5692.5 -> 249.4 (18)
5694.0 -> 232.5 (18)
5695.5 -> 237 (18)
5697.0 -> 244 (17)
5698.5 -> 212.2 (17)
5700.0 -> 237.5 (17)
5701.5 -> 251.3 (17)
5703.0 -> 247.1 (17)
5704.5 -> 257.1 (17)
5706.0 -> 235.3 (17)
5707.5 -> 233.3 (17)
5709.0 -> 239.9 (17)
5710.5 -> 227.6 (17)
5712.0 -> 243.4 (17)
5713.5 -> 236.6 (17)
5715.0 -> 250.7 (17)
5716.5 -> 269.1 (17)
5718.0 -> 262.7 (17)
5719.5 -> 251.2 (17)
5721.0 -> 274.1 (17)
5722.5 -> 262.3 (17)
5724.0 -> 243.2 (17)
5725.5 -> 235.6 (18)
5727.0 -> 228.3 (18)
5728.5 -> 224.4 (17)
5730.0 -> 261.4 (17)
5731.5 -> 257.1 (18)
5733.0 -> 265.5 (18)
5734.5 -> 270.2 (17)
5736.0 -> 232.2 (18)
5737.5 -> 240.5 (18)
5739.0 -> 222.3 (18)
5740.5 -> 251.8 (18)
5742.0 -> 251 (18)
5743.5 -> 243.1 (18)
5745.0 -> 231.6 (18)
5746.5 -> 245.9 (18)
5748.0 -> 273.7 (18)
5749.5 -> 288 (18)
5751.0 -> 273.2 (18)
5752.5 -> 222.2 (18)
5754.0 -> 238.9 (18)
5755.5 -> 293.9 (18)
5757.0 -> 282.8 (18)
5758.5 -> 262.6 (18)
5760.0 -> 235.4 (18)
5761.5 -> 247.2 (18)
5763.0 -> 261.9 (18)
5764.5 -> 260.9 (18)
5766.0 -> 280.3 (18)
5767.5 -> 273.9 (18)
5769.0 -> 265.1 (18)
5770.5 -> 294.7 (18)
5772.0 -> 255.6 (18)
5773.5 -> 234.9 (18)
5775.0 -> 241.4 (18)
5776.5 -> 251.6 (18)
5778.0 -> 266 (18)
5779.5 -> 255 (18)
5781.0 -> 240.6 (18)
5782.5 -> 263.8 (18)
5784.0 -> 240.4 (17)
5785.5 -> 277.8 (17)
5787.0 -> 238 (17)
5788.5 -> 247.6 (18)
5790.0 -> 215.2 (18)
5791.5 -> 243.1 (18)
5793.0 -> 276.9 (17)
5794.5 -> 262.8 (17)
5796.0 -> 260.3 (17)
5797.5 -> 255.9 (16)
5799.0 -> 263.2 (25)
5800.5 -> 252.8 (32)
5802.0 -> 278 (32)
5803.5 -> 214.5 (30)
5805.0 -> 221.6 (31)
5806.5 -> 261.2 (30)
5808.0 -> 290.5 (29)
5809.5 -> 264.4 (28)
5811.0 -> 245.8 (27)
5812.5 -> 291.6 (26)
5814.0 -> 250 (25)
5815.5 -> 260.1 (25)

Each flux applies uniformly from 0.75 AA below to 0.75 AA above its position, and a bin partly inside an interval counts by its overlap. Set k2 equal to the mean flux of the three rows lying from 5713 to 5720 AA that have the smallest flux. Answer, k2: 246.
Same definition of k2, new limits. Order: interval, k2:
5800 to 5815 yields 227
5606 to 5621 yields 212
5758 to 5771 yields 248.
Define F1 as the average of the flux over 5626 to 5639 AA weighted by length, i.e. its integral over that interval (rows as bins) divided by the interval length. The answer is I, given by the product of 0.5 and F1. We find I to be 121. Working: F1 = 242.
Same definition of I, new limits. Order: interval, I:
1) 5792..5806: 127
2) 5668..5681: 127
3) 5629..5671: 124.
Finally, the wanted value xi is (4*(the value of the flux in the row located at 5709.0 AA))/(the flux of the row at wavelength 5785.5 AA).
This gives 3.45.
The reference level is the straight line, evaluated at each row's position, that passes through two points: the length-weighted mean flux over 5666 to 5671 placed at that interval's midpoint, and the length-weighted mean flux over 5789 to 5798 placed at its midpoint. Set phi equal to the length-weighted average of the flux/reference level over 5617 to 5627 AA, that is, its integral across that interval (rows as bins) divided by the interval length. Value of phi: 0.89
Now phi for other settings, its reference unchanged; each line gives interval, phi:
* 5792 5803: 1.04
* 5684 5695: 0.93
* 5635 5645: 0.96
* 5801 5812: 1.01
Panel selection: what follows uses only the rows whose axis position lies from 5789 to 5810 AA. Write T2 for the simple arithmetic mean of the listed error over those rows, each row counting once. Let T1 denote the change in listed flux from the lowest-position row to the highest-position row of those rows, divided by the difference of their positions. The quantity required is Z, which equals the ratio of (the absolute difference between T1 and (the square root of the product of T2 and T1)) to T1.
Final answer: 2.1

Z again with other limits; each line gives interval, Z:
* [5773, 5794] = 1.9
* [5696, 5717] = 2.6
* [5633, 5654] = 2.8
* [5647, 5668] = 1.8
